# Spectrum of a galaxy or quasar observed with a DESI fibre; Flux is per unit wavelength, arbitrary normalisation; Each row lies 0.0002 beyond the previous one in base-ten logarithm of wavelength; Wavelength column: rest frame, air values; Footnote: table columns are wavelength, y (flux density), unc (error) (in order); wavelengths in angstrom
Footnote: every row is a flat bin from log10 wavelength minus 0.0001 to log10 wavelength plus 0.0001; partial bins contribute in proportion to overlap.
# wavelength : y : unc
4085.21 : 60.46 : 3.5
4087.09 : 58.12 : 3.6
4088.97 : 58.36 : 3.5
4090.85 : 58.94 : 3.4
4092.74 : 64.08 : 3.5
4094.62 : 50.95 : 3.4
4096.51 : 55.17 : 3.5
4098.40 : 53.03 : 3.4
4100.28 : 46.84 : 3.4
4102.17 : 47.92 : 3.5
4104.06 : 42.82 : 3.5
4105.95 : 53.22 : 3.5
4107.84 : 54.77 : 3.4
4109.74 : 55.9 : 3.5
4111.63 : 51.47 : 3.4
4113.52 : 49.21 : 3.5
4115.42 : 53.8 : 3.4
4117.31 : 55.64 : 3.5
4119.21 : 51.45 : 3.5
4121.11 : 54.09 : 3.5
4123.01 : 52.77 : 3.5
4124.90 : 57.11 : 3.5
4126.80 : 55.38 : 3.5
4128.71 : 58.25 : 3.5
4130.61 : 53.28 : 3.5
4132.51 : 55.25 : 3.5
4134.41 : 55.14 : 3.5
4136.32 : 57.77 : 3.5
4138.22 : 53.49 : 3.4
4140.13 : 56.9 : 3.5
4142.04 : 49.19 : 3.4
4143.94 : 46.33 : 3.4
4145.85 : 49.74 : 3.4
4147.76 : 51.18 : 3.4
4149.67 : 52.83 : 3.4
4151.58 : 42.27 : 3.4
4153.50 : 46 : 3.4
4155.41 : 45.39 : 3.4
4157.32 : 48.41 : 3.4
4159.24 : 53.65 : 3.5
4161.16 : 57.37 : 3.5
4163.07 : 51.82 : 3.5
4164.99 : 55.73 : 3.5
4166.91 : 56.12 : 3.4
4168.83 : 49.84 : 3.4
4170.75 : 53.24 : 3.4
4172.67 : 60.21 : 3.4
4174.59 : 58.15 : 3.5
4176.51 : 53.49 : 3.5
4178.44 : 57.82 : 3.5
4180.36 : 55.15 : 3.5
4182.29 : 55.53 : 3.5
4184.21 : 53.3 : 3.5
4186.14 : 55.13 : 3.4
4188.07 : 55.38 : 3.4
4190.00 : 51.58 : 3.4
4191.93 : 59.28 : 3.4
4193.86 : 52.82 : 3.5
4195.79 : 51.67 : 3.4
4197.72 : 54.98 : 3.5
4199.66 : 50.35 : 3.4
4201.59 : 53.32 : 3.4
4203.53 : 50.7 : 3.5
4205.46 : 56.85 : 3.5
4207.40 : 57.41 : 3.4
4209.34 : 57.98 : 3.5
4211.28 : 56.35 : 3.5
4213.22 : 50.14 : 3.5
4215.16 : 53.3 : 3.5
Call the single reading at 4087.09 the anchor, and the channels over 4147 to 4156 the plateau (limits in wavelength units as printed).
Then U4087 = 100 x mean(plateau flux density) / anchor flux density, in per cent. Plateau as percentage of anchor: 82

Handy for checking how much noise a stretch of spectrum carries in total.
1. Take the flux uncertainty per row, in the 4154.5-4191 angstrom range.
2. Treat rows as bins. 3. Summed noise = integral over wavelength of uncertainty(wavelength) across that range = 126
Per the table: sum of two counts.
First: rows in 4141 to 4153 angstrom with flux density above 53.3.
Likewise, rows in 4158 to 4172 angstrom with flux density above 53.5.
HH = 4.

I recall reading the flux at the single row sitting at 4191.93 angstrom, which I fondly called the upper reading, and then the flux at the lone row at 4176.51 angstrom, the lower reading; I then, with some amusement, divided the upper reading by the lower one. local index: 1.11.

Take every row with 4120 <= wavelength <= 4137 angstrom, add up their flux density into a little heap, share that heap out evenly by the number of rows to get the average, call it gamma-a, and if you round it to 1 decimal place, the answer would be 55.4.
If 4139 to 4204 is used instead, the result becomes 52.8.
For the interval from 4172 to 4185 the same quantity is 56.2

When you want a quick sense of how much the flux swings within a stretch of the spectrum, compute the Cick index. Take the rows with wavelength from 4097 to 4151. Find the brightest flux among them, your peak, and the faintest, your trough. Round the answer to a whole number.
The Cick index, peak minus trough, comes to 15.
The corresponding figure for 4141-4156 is 11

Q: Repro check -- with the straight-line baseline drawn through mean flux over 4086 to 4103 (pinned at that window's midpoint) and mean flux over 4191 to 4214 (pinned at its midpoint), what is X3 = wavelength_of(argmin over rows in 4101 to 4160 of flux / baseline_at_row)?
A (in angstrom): 4151.58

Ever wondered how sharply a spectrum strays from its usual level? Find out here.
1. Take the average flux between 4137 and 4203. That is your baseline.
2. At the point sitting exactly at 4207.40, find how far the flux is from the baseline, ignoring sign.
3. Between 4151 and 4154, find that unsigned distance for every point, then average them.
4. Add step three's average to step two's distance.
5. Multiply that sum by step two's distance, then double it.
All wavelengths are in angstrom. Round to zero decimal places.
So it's 120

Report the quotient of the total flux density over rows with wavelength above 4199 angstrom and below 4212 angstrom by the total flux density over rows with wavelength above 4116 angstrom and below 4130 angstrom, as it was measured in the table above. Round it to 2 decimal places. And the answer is 1.00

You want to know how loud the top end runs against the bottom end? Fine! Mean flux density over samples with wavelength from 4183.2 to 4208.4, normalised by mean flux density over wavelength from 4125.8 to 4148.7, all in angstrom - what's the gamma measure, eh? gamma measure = 1.01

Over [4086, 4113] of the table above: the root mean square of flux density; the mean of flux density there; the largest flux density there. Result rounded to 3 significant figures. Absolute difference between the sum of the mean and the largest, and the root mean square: 63.8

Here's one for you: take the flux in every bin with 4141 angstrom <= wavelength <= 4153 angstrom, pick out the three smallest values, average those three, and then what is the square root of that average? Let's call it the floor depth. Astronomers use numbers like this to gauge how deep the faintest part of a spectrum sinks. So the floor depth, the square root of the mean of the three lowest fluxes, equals 6.8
